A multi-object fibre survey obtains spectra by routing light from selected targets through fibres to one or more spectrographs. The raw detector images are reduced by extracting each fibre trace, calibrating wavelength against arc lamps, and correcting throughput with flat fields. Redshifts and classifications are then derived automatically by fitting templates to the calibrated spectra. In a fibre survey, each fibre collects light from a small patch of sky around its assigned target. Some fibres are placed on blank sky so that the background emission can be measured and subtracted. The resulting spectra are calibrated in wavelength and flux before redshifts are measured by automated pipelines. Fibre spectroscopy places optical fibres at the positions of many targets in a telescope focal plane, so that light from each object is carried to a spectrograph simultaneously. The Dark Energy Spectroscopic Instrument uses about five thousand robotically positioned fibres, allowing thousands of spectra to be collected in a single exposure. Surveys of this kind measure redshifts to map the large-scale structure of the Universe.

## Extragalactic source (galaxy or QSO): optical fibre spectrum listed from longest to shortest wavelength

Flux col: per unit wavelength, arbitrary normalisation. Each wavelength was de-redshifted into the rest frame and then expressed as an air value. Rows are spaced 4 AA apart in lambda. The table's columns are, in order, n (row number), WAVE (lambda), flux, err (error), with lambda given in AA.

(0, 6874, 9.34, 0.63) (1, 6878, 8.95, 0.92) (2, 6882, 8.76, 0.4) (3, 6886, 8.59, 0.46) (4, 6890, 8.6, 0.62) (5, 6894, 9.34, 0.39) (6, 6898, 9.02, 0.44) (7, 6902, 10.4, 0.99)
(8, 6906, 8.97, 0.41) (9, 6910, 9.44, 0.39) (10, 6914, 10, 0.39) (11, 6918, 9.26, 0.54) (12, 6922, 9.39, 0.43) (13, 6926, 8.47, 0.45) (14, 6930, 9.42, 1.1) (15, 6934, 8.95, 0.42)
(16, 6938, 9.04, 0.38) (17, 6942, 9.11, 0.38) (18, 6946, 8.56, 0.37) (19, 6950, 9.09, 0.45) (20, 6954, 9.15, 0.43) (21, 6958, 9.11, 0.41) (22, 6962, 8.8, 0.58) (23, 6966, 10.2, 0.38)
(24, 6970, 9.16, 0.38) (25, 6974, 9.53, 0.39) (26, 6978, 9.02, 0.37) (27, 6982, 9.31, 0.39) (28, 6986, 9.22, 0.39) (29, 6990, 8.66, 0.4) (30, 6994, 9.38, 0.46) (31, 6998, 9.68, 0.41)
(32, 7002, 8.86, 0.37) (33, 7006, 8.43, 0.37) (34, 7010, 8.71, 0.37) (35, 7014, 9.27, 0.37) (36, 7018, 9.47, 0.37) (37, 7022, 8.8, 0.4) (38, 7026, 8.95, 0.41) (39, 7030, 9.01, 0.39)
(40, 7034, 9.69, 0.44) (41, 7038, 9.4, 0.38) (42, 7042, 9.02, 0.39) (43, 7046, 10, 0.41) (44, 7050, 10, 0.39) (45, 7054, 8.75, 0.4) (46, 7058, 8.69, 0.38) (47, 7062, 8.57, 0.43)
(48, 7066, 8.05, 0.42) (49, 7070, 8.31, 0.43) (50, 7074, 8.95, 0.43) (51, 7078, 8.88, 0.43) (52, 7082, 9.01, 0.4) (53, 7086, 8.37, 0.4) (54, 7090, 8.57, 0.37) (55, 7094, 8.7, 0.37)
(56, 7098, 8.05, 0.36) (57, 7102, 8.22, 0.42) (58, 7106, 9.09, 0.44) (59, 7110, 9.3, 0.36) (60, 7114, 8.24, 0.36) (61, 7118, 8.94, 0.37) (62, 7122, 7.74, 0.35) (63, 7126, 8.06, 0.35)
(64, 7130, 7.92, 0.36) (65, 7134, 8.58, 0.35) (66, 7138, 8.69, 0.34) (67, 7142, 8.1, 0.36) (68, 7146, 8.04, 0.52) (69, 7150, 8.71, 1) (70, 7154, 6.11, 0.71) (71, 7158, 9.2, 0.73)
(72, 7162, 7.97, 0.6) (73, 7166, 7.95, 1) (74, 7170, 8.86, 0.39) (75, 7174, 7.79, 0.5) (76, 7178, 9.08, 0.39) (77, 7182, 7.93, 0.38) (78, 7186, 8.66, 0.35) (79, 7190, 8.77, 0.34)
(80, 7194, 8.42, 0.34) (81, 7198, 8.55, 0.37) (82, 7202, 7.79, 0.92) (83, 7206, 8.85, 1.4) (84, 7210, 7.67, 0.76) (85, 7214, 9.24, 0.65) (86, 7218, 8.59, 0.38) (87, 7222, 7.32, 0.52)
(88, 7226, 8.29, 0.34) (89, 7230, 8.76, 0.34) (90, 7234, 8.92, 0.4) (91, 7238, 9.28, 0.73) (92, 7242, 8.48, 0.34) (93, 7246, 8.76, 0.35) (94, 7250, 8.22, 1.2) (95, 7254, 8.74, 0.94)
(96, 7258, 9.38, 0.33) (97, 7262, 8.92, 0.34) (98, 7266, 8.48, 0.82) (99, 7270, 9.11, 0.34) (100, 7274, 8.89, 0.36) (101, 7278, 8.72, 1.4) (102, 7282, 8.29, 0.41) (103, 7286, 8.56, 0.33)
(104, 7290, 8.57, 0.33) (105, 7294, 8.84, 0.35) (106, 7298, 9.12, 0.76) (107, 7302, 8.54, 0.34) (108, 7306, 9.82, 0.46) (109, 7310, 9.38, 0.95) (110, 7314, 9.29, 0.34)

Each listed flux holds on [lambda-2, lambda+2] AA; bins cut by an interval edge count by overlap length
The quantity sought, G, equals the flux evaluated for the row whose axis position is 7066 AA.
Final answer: 8.05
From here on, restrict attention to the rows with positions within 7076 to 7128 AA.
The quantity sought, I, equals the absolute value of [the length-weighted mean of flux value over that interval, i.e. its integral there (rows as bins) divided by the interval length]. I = 8.55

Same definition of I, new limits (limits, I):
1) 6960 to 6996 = 9.25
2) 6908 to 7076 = 9.12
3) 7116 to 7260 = 8.40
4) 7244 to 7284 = 8.75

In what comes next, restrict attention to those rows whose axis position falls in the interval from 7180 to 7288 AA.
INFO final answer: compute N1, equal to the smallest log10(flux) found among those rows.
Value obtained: 0.86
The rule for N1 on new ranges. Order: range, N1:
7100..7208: 0.79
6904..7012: 0.93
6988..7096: 0.91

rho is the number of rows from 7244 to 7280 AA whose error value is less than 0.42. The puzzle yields 5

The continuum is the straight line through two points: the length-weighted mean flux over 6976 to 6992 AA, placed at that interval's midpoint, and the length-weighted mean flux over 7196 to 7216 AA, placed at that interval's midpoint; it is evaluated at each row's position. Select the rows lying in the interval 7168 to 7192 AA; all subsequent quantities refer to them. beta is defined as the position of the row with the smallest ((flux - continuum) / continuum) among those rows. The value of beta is 7174 AA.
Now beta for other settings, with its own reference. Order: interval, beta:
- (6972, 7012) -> 7006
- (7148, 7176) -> 7154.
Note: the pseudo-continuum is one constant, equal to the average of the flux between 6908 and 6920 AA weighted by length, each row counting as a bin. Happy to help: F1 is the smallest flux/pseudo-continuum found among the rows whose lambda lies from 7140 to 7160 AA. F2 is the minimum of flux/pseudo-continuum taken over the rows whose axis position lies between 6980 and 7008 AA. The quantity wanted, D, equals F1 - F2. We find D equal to -0.243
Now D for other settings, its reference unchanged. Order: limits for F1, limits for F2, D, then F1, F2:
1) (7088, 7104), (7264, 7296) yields -0.025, 0.84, 0.867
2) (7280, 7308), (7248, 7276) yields 0.007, 0.87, 0.859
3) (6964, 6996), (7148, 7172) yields 0.267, 0.91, 0.639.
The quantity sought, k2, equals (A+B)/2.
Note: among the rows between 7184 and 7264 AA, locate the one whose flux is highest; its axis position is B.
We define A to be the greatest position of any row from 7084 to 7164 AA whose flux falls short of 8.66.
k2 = 7210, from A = 7162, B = 7258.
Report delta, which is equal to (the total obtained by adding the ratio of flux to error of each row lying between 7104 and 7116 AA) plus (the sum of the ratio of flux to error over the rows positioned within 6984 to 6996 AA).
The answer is 135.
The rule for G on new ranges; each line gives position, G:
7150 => 8.71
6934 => 8.95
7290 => 8.57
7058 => 8.69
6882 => 8.76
